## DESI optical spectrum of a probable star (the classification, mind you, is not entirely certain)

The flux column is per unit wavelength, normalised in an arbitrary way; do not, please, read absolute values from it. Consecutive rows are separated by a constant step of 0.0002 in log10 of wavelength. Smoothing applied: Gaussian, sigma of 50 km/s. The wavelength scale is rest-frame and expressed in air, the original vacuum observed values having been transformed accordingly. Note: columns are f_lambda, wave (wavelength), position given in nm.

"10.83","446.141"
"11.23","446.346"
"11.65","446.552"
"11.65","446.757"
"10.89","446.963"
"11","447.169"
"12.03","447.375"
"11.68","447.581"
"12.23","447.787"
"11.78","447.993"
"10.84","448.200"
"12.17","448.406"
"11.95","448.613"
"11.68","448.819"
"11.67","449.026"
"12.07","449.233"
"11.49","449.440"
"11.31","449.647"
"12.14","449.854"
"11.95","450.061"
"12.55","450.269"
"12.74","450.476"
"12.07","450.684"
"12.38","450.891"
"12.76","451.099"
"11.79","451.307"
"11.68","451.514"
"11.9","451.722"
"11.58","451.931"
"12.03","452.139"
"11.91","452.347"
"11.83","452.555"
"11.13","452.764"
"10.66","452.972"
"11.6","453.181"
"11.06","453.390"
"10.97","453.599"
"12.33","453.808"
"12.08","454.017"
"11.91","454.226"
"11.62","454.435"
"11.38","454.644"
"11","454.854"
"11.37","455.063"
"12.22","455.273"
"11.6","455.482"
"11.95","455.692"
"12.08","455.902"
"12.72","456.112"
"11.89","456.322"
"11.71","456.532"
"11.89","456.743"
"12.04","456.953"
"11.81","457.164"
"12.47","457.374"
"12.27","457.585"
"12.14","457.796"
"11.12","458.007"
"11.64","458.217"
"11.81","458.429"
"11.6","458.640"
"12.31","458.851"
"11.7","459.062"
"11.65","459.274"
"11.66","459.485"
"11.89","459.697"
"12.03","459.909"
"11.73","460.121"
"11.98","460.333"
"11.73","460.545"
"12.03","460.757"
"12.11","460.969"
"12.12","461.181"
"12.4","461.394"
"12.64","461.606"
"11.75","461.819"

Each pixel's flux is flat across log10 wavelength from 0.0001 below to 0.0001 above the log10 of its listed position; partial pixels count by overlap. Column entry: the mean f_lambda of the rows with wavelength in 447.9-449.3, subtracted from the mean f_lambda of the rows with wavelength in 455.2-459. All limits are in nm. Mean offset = 0.2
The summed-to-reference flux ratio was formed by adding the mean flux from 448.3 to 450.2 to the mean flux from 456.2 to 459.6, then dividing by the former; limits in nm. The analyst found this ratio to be 2.00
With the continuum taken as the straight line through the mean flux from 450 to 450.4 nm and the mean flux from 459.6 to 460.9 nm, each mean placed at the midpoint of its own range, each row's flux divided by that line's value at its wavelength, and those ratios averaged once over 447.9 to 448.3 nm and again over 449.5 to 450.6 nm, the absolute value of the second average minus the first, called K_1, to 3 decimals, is 0.073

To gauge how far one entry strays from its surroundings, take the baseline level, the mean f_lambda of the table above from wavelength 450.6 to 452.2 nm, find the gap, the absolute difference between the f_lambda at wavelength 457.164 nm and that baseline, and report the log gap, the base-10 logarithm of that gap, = -0.7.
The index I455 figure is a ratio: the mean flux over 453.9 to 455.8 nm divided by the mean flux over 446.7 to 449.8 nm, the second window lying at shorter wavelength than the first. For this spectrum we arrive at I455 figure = 1.00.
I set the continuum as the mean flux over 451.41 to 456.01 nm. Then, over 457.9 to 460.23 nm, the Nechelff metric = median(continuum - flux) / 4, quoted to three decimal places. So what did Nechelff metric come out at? -0.017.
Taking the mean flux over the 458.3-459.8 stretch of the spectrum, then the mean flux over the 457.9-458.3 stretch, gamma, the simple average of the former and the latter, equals 11.6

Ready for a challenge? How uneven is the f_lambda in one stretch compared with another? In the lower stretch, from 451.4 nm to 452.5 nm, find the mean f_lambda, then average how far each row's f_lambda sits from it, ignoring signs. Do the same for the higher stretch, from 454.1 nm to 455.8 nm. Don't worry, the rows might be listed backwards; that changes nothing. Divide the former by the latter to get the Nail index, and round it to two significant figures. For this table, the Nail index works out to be 0.51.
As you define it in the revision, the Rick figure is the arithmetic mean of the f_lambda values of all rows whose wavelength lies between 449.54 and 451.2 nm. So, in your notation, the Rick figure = 12.2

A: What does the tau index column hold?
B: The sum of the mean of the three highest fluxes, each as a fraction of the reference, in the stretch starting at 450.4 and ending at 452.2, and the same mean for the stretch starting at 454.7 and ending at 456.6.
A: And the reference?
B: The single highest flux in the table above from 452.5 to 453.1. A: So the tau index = 2.110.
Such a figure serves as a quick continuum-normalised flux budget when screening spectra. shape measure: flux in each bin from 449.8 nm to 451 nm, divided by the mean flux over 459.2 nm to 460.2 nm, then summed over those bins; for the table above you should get 6.26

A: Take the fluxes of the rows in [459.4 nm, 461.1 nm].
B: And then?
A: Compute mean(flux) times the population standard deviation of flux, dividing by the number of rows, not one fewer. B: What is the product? 1.88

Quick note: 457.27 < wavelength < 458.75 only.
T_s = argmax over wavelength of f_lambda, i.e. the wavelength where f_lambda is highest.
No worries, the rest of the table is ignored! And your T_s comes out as 457.374 nm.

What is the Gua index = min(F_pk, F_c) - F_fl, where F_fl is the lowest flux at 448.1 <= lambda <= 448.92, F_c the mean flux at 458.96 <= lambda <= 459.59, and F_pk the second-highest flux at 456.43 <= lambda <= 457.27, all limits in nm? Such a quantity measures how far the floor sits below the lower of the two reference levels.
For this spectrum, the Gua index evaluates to 0.83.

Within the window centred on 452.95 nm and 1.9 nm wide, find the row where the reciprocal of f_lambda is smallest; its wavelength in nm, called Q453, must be 453.808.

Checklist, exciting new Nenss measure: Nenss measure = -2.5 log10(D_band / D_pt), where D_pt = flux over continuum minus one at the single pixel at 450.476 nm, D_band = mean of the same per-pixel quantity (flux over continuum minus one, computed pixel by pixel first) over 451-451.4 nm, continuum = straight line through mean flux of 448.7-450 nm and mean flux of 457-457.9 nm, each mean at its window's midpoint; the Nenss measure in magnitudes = 0.8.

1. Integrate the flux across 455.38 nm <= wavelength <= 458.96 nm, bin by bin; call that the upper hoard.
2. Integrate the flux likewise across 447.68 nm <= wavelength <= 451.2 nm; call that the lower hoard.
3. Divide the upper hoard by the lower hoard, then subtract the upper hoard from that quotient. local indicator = -41.7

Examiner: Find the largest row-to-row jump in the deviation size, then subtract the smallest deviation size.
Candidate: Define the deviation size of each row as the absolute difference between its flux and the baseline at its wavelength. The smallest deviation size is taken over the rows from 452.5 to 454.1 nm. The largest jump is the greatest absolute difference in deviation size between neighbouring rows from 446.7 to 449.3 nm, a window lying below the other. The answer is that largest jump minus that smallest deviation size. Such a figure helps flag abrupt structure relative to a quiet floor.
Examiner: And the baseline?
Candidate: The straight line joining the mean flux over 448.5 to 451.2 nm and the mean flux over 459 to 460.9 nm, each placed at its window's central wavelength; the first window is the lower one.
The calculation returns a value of 1.1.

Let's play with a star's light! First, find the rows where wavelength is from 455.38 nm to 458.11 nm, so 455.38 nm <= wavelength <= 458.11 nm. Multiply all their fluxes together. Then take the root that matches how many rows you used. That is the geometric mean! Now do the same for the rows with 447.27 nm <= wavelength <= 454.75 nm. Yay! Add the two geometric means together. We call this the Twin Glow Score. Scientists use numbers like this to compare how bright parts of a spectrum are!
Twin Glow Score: 23.8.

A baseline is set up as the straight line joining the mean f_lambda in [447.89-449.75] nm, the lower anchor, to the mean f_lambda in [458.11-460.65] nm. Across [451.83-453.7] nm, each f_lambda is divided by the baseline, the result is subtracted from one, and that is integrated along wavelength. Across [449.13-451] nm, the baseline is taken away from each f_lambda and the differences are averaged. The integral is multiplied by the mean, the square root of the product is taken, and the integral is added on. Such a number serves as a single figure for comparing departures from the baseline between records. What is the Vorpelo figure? 0.19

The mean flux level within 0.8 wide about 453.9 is 11.8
